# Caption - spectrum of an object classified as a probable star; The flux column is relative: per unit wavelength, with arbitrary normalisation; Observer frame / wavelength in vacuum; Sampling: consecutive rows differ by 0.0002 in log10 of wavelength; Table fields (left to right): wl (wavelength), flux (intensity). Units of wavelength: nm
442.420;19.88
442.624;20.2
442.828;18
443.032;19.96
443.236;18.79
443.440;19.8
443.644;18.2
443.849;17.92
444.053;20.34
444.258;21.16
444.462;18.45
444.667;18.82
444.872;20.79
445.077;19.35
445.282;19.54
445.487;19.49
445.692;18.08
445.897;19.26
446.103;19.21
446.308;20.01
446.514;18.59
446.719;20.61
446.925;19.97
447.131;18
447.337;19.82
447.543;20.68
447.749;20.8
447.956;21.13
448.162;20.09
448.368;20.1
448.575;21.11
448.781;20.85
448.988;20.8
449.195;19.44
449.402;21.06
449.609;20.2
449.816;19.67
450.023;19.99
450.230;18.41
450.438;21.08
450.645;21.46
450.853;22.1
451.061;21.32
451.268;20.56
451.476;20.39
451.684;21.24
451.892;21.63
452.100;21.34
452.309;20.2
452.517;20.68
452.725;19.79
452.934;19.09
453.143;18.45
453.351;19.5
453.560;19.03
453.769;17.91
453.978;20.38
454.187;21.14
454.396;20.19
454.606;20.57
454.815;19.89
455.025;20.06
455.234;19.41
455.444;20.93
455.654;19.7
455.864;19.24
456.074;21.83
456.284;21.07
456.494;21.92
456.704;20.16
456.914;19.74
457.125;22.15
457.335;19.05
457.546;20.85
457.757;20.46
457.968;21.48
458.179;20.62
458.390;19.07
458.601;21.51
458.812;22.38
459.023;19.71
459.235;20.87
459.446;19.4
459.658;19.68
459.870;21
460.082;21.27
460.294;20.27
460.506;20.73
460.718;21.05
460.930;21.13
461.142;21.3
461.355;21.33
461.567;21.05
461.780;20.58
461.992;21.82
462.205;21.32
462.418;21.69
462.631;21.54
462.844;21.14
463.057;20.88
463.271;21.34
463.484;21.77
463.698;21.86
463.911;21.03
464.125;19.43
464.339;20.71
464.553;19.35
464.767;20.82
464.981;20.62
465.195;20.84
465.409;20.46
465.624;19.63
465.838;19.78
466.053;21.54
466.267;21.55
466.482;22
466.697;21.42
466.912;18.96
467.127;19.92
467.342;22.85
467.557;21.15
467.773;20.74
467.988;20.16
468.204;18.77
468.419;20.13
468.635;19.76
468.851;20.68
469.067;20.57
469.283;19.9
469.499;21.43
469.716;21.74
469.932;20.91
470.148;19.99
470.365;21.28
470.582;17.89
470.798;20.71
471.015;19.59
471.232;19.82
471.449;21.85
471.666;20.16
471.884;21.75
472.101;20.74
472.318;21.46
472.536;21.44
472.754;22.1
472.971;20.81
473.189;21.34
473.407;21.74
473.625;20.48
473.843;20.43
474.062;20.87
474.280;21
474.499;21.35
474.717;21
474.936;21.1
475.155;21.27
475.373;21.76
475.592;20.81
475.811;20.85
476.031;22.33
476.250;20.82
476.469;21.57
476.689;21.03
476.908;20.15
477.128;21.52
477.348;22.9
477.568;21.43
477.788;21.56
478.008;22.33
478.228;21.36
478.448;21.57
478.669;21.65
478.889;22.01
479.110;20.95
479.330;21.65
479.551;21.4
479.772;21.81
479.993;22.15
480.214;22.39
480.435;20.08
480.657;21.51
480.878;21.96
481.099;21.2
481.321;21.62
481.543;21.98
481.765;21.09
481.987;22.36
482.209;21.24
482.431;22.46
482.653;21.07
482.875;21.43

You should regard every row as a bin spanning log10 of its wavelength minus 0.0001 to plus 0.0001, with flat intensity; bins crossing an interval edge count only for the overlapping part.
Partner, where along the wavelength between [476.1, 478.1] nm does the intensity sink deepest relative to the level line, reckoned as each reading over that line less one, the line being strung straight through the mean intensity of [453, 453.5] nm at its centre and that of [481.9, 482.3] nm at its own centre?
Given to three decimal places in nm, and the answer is 476.908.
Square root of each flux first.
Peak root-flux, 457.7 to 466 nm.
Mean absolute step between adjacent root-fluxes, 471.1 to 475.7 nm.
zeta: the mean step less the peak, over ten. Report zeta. -0.465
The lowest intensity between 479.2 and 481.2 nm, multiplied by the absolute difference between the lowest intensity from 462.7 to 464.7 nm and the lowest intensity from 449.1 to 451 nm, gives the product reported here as 19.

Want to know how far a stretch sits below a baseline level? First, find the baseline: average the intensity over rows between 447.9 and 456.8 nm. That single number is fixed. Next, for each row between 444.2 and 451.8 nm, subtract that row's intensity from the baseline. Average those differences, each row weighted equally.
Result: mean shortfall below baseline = 0.25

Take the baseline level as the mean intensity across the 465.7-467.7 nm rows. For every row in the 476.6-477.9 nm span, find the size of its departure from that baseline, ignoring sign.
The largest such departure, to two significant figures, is 1.9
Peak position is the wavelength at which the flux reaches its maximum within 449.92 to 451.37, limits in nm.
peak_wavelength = 450.853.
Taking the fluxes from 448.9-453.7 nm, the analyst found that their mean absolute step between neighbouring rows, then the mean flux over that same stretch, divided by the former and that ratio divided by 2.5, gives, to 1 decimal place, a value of 9.6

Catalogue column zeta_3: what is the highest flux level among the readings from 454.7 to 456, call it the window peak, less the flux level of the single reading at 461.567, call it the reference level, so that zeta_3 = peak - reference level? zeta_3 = -0.1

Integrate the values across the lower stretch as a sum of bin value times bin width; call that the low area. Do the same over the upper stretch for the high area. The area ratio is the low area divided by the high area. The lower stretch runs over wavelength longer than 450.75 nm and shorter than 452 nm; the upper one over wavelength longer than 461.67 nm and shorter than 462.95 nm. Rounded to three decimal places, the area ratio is 0.970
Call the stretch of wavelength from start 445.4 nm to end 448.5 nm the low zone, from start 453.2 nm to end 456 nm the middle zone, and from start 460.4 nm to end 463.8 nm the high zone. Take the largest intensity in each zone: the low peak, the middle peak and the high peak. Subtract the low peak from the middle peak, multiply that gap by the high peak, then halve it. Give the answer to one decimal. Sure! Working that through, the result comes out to 0.1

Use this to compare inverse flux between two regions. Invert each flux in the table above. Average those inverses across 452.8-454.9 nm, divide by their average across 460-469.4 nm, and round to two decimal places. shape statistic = 1.06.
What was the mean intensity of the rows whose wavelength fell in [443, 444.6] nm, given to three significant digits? 19.3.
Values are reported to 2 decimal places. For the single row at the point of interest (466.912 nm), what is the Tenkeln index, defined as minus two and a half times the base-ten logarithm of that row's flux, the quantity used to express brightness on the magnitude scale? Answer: -3.19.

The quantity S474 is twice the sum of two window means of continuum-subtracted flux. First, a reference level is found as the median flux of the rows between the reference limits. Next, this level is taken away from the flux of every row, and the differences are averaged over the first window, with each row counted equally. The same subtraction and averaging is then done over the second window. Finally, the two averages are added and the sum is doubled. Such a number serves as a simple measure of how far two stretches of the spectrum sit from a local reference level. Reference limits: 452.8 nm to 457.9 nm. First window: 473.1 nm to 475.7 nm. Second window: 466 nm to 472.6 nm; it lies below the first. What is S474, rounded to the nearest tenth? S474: 3.1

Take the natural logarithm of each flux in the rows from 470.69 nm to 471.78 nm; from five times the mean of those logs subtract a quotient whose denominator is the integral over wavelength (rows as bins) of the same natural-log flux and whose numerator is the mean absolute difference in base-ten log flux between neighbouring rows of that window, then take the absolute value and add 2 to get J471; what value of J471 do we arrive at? 17.1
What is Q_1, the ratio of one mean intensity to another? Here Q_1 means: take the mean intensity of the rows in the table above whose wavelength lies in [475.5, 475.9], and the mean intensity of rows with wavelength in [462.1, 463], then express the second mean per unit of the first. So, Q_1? 1.03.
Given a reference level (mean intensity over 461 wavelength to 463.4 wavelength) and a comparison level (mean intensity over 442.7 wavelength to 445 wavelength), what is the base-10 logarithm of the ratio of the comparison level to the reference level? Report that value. -0.04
